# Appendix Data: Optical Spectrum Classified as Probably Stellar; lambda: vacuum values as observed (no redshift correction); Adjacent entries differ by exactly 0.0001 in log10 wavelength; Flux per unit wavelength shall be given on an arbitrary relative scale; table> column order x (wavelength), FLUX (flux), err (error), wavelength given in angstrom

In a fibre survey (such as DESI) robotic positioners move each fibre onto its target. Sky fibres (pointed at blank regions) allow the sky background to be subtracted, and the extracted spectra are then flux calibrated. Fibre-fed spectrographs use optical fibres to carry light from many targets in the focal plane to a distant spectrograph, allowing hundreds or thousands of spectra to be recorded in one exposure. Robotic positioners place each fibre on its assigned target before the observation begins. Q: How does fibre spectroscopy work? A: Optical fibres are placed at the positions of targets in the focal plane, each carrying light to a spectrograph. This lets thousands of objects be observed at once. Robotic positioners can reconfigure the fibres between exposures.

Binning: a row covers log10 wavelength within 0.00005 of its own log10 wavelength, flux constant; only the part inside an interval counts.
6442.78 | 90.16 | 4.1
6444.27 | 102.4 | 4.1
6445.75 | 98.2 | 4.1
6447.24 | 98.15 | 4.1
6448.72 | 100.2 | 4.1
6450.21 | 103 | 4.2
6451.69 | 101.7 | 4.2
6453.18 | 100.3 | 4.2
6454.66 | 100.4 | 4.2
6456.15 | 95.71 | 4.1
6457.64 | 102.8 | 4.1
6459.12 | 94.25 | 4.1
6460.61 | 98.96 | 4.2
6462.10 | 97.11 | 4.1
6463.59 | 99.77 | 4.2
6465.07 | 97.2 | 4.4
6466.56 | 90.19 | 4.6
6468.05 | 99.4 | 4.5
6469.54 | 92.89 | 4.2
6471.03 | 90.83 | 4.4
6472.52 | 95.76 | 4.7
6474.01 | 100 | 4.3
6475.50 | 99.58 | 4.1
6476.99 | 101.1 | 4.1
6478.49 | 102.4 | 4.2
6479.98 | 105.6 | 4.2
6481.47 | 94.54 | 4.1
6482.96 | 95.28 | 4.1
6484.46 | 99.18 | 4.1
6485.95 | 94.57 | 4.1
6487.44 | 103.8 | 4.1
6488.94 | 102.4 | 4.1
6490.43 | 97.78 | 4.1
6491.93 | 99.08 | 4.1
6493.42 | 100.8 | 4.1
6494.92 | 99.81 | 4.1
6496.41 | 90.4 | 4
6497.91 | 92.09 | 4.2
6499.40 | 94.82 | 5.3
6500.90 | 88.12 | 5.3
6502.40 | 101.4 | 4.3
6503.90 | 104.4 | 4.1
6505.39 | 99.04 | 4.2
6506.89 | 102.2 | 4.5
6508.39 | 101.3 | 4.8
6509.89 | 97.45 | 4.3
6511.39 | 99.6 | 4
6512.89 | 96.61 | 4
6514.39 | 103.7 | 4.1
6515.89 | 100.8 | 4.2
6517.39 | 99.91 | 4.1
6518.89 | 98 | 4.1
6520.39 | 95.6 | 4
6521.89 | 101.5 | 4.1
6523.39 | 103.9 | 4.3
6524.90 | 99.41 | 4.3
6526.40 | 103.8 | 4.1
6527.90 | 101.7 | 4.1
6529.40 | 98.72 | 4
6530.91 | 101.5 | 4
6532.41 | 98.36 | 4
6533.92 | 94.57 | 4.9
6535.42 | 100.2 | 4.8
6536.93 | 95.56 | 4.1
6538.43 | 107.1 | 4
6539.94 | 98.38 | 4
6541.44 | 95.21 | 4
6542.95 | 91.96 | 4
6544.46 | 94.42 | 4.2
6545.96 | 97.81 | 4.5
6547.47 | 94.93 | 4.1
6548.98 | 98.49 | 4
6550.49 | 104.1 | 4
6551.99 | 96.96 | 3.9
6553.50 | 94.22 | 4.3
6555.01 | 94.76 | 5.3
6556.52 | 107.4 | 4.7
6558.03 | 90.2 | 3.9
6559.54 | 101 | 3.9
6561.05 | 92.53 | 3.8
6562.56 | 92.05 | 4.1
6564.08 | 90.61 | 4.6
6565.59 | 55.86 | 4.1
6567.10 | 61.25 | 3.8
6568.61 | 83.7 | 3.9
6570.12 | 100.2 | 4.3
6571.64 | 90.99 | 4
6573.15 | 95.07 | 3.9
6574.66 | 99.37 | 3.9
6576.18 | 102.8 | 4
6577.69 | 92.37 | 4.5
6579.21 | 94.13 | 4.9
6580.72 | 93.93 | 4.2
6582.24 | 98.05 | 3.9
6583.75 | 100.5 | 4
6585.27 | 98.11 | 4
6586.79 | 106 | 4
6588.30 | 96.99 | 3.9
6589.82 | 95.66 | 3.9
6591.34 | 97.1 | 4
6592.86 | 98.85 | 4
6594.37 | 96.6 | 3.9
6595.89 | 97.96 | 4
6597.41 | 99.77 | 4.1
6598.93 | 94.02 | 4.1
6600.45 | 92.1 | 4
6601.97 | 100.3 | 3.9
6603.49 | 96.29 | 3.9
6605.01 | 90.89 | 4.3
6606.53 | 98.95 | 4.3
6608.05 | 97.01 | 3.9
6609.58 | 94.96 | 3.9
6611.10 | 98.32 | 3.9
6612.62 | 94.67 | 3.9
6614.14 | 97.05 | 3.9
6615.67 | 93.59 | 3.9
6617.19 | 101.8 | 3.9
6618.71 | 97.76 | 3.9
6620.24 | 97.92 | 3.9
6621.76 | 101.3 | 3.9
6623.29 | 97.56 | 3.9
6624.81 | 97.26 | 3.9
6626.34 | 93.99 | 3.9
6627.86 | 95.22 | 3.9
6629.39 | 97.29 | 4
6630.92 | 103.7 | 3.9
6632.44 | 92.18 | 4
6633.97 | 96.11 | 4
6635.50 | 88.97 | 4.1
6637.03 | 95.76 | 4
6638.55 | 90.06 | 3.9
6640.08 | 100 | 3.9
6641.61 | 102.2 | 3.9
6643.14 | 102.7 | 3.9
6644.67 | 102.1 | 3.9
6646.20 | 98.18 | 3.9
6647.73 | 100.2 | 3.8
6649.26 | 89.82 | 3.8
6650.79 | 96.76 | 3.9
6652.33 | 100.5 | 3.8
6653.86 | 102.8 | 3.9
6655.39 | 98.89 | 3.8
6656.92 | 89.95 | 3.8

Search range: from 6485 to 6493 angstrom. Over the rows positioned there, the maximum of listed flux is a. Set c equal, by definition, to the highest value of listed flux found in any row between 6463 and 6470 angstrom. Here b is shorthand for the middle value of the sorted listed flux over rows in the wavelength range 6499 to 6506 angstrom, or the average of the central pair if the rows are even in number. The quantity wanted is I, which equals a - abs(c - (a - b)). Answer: 8.8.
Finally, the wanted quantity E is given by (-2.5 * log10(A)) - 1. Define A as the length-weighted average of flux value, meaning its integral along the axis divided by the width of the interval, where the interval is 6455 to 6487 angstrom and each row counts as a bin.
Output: -5.97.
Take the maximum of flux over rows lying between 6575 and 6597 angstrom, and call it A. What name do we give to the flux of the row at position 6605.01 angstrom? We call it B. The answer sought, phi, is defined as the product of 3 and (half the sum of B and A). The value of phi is 295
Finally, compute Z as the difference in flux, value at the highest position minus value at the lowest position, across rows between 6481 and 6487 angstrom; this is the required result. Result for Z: 0.0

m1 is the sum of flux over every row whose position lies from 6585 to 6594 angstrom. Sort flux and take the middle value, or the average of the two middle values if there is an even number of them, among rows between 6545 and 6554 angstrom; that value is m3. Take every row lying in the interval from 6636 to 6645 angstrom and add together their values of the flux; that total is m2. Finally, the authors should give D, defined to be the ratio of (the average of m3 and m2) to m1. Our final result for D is 0.582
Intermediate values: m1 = 593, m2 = 593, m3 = 97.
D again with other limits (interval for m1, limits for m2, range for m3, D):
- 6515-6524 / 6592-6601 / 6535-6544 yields 0.564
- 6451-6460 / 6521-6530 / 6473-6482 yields 0.596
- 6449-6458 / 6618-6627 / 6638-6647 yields 0.569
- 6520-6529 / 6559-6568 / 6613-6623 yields 0.488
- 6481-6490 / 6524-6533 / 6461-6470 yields 0.594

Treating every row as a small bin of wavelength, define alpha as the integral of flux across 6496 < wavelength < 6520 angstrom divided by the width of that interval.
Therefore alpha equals 98.2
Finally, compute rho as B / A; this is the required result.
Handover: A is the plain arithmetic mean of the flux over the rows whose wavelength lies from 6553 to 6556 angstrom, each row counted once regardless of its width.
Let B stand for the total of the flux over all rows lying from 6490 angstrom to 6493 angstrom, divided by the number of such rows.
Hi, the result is 1.04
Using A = 94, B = 98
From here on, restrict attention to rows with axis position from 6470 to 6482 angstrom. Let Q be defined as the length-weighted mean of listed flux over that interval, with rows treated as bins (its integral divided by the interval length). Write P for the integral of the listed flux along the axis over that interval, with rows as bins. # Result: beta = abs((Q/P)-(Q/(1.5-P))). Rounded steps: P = 1184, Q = 99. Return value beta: 0.17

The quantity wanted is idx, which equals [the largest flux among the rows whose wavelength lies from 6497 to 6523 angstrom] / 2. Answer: 52.2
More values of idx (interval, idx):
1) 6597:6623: 50.9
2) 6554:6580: 53.7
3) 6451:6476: 51.4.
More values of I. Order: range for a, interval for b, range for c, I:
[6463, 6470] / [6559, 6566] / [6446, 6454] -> 4.5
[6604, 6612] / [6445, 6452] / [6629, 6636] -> -6.0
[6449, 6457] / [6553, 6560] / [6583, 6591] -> 5.2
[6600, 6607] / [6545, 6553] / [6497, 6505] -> -1.6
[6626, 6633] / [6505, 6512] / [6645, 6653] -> 7.3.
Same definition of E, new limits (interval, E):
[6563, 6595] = -5.92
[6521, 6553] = -5.99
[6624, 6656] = -5.97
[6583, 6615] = -5.97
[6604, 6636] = -5.96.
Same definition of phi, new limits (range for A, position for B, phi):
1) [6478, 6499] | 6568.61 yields 284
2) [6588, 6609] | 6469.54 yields 290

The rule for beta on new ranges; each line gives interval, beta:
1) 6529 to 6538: 0.22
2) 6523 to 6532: 0.22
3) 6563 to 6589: 0.08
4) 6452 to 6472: 0.10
